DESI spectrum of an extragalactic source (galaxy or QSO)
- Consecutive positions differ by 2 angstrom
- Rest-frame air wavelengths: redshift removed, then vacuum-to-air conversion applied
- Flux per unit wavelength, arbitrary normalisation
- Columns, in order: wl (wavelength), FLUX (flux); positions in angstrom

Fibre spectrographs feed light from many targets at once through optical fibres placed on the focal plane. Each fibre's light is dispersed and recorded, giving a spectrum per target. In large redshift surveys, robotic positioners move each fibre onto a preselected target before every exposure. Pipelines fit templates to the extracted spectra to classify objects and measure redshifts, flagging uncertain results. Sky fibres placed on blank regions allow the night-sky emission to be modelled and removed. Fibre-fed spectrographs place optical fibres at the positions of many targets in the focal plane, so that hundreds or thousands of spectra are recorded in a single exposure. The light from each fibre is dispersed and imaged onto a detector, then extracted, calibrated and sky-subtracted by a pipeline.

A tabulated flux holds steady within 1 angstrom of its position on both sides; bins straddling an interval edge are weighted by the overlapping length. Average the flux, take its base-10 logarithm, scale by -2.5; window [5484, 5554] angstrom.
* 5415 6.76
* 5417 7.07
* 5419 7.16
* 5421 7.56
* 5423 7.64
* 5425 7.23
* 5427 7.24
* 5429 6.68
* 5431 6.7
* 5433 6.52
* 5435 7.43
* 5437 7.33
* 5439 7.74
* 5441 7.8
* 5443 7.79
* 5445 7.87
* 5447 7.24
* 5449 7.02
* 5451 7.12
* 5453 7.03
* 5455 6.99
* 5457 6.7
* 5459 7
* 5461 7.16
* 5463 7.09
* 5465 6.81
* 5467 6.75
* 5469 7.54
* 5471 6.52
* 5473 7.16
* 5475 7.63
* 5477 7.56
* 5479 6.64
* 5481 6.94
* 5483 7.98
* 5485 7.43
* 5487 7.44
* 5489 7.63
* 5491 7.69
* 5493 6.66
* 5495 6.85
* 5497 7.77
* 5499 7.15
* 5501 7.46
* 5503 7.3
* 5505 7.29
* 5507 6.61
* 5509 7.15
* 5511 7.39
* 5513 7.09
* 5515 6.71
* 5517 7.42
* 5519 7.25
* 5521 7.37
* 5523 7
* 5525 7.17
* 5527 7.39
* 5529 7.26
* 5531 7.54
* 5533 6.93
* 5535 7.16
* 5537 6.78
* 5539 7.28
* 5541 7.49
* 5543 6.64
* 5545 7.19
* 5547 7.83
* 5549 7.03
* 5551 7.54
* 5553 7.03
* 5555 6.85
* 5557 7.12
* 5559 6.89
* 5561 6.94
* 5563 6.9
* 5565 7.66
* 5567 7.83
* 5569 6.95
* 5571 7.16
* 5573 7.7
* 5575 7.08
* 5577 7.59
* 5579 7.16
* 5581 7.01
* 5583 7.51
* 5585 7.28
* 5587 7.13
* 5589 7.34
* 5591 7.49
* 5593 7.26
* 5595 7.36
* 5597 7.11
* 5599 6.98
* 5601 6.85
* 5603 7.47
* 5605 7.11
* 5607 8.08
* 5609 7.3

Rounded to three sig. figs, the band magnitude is -2.15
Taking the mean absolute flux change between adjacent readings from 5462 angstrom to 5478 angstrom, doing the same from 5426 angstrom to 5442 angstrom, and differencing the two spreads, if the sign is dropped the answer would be 0.16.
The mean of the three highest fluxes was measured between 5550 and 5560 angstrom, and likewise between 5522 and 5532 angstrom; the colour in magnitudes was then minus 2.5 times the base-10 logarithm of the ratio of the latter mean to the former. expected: -0.025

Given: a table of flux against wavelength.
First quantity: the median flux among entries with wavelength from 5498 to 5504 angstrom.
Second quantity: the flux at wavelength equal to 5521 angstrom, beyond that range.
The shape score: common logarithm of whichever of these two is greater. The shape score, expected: 0.867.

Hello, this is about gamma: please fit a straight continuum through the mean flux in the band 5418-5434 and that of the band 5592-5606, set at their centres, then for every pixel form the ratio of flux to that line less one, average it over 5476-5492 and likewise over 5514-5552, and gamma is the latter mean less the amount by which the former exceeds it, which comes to -0.021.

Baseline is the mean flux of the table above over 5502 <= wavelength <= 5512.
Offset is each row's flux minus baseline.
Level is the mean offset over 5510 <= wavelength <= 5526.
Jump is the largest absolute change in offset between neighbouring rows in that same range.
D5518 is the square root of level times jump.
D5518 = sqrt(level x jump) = 0.14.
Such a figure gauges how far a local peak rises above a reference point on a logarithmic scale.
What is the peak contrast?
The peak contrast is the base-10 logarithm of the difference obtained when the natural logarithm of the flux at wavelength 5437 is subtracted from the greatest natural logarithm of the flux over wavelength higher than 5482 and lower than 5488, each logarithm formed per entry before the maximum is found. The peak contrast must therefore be -1.07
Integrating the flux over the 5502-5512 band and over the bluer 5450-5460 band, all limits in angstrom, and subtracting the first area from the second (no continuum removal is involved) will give -1.8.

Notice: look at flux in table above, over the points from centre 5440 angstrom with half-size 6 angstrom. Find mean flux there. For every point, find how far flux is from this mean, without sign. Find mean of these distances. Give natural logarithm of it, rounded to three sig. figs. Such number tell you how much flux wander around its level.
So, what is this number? -1.68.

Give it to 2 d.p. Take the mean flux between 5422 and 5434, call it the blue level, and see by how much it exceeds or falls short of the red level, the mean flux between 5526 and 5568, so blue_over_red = -0.20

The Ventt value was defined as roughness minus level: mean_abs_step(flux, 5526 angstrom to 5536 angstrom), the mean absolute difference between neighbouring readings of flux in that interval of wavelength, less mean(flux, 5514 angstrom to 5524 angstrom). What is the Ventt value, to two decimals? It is -6.84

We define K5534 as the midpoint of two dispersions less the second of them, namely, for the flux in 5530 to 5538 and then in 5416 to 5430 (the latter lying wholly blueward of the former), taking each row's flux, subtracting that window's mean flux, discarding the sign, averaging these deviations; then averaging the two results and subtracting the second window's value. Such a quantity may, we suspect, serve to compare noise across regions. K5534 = 0.014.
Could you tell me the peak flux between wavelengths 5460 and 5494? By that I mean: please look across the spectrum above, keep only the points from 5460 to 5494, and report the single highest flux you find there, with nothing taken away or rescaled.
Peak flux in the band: 7.98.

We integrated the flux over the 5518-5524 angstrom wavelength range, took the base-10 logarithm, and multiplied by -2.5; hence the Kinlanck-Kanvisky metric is -4.090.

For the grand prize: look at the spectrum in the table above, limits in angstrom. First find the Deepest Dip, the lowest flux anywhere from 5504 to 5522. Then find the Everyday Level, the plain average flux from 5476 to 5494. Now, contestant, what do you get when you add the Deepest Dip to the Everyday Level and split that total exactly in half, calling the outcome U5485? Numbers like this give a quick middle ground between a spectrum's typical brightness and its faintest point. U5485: 6.97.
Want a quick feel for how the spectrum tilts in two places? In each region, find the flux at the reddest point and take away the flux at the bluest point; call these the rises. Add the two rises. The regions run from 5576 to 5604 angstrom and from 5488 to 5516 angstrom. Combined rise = -1.0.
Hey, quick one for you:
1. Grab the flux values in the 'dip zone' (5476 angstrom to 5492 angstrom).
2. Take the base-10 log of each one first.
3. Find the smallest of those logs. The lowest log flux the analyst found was 0.822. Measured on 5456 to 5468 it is 0.826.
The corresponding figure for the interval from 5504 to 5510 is 0.820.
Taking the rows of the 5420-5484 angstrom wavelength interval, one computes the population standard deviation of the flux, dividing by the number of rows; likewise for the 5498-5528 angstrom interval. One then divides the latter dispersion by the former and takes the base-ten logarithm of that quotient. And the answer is -0.23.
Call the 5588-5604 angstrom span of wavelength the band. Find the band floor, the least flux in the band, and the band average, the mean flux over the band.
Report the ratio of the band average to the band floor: 1.06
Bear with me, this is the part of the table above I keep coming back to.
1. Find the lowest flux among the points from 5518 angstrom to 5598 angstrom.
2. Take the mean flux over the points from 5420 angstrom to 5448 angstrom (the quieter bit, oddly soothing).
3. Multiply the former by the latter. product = 48.7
